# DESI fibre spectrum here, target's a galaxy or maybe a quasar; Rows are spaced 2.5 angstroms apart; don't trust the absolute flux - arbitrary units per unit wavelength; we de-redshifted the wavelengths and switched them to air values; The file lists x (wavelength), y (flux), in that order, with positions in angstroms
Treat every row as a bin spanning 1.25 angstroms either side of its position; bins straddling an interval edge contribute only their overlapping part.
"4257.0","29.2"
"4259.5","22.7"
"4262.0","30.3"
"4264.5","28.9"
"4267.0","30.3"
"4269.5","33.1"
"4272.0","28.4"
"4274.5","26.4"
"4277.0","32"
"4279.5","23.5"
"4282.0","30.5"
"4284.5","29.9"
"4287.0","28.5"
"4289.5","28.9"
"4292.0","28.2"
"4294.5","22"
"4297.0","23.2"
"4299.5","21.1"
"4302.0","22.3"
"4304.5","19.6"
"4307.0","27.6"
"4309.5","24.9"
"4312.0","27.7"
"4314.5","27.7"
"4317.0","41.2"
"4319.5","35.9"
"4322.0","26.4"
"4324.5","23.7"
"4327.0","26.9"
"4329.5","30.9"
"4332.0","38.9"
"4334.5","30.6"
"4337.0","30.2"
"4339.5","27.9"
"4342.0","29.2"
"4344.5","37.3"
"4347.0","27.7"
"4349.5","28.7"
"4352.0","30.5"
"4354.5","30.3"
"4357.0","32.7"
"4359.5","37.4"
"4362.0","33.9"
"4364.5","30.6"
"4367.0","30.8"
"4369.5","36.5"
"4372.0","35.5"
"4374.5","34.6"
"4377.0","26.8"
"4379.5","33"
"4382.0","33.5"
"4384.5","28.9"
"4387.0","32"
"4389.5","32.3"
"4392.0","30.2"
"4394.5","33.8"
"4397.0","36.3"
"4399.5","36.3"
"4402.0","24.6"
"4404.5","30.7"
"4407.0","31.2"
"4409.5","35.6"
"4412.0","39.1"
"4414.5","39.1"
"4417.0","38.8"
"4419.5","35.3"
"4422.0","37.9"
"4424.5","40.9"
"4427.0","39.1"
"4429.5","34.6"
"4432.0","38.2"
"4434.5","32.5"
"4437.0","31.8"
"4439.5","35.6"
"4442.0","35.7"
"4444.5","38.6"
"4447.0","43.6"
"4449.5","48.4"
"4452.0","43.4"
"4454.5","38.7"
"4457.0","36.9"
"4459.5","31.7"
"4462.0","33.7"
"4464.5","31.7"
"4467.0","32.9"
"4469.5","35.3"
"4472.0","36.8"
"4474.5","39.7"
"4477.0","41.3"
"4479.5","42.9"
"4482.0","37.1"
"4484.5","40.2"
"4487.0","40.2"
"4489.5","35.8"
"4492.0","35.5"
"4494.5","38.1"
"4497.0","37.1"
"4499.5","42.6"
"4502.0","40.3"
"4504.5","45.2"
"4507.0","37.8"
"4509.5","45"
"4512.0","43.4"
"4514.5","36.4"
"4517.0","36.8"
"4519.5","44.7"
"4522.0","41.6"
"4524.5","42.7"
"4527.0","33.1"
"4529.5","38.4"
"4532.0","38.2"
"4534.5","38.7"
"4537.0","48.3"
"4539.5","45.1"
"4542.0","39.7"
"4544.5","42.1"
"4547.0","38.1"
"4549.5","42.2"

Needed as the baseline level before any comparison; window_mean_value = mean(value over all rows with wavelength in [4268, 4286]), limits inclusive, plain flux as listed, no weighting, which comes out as 29.1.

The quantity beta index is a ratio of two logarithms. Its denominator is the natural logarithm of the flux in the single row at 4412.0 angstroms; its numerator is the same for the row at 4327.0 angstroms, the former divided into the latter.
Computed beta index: 0.90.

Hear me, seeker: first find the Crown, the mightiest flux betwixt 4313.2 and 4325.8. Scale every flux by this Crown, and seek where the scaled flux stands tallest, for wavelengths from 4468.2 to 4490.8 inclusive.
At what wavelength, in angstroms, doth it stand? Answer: 4479.5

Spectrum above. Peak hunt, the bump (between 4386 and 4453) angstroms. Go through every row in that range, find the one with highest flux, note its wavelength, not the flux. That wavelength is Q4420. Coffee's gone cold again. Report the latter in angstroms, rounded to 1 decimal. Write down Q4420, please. 4449.5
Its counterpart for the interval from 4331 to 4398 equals 4332.0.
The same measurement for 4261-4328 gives 4317.0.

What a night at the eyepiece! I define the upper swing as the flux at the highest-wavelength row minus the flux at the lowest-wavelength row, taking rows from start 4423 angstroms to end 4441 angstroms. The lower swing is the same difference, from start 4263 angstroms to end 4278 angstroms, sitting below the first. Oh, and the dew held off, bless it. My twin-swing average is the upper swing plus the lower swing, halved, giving -1.1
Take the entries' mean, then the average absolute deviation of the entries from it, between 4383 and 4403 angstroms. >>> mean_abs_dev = 2.9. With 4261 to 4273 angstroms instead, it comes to 1.2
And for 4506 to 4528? 3.7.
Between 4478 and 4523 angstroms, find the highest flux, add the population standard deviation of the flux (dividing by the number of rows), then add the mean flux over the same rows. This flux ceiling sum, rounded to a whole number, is 88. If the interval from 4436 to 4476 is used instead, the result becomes 90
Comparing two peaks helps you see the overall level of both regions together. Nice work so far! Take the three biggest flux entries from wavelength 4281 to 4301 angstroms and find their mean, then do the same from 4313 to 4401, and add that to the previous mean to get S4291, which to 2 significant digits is 69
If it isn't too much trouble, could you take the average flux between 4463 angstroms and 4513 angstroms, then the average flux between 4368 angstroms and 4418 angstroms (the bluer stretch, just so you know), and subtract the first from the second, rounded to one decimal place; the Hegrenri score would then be -5.5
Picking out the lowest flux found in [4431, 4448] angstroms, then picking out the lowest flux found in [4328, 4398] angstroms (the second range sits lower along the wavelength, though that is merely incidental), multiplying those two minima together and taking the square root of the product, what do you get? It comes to 29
